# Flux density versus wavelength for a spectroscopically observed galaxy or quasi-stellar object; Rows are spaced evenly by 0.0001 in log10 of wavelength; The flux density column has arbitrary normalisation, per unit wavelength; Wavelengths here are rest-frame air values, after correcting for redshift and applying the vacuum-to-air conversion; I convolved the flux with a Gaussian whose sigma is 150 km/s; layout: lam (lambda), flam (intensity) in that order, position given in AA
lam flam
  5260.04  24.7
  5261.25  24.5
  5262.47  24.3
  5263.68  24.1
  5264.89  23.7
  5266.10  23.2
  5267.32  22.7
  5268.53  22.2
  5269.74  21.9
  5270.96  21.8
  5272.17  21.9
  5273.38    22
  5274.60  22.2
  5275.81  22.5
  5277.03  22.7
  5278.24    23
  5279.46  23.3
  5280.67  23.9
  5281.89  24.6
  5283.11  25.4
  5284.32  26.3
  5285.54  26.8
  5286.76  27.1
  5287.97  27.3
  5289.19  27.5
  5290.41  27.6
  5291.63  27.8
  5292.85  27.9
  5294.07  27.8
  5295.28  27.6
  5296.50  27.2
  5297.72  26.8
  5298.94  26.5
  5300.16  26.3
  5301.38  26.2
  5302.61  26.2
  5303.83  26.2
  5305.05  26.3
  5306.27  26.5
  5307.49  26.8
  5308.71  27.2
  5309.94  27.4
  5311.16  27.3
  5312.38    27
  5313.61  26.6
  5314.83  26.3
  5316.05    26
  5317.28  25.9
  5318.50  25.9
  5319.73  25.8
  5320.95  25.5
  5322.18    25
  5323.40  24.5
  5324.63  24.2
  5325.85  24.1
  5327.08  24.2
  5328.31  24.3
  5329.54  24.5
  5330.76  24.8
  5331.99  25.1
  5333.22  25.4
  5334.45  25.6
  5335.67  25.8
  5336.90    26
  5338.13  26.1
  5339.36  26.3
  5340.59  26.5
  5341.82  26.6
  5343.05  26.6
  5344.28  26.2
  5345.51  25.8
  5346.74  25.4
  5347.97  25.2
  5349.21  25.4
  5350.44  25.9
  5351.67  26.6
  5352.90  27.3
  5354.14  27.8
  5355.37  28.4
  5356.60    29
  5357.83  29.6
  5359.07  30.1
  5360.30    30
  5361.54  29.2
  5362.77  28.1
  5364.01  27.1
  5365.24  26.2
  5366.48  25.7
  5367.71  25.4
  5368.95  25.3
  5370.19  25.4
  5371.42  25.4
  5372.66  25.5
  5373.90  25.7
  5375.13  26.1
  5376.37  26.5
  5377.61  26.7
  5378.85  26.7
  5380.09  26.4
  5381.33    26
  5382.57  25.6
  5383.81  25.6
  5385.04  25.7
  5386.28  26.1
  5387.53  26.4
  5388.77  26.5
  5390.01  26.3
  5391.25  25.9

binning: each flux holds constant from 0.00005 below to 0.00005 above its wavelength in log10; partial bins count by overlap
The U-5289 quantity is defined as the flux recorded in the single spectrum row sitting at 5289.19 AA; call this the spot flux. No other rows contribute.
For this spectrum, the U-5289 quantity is 27.5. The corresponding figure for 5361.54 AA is 29.2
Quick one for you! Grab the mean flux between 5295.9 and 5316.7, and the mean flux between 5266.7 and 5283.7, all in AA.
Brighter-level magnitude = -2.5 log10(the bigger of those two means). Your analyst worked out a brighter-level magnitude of -3.56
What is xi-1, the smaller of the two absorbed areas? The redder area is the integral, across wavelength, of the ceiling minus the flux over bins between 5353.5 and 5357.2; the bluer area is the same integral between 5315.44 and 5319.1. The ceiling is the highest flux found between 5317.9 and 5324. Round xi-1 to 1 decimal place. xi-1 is -9.2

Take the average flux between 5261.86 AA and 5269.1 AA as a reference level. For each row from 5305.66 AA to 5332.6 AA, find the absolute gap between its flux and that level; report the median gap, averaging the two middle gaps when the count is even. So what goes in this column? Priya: 2.48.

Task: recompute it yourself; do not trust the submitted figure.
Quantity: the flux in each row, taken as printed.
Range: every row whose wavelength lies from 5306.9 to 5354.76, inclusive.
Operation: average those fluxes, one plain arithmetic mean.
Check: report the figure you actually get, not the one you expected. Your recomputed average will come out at 25.9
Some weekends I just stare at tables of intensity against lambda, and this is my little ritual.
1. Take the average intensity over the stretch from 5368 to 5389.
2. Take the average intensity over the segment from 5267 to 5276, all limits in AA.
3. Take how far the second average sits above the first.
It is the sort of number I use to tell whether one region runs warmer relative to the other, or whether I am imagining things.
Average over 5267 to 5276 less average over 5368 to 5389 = -3.8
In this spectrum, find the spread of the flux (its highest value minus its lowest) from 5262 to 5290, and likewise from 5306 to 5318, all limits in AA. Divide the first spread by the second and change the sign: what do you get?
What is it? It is -3.8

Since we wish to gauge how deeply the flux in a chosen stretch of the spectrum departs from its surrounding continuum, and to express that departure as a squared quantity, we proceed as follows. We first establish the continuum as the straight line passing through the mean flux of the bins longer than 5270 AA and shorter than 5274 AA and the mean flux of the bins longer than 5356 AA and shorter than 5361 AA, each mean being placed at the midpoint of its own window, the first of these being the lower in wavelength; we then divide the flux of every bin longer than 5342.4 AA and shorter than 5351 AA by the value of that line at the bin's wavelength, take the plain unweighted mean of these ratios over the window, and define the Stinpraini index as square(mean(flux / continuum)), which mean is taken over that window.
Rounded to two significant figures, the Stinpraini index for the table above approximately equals 0.81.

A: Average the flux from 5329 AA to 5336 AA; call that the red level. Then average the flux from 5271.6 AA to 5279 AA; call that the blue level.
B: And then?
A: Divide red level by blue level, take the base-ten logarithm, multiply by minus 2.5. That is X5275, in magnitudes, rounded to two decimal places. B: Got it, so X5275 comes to -0.13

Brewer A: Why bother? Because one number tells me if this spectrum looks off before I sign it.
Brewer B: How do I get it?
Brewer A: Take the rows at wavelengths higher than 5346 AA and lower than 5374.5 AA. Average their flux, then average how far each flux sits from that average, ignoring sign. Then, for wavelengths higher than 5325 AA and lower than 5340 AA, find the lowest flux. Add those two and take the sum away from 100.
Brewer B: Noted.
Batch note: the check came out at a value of 74.4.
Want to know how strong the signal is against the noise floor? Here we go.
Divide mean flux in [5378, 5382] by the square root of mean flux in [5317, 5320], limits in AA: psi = 5.18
